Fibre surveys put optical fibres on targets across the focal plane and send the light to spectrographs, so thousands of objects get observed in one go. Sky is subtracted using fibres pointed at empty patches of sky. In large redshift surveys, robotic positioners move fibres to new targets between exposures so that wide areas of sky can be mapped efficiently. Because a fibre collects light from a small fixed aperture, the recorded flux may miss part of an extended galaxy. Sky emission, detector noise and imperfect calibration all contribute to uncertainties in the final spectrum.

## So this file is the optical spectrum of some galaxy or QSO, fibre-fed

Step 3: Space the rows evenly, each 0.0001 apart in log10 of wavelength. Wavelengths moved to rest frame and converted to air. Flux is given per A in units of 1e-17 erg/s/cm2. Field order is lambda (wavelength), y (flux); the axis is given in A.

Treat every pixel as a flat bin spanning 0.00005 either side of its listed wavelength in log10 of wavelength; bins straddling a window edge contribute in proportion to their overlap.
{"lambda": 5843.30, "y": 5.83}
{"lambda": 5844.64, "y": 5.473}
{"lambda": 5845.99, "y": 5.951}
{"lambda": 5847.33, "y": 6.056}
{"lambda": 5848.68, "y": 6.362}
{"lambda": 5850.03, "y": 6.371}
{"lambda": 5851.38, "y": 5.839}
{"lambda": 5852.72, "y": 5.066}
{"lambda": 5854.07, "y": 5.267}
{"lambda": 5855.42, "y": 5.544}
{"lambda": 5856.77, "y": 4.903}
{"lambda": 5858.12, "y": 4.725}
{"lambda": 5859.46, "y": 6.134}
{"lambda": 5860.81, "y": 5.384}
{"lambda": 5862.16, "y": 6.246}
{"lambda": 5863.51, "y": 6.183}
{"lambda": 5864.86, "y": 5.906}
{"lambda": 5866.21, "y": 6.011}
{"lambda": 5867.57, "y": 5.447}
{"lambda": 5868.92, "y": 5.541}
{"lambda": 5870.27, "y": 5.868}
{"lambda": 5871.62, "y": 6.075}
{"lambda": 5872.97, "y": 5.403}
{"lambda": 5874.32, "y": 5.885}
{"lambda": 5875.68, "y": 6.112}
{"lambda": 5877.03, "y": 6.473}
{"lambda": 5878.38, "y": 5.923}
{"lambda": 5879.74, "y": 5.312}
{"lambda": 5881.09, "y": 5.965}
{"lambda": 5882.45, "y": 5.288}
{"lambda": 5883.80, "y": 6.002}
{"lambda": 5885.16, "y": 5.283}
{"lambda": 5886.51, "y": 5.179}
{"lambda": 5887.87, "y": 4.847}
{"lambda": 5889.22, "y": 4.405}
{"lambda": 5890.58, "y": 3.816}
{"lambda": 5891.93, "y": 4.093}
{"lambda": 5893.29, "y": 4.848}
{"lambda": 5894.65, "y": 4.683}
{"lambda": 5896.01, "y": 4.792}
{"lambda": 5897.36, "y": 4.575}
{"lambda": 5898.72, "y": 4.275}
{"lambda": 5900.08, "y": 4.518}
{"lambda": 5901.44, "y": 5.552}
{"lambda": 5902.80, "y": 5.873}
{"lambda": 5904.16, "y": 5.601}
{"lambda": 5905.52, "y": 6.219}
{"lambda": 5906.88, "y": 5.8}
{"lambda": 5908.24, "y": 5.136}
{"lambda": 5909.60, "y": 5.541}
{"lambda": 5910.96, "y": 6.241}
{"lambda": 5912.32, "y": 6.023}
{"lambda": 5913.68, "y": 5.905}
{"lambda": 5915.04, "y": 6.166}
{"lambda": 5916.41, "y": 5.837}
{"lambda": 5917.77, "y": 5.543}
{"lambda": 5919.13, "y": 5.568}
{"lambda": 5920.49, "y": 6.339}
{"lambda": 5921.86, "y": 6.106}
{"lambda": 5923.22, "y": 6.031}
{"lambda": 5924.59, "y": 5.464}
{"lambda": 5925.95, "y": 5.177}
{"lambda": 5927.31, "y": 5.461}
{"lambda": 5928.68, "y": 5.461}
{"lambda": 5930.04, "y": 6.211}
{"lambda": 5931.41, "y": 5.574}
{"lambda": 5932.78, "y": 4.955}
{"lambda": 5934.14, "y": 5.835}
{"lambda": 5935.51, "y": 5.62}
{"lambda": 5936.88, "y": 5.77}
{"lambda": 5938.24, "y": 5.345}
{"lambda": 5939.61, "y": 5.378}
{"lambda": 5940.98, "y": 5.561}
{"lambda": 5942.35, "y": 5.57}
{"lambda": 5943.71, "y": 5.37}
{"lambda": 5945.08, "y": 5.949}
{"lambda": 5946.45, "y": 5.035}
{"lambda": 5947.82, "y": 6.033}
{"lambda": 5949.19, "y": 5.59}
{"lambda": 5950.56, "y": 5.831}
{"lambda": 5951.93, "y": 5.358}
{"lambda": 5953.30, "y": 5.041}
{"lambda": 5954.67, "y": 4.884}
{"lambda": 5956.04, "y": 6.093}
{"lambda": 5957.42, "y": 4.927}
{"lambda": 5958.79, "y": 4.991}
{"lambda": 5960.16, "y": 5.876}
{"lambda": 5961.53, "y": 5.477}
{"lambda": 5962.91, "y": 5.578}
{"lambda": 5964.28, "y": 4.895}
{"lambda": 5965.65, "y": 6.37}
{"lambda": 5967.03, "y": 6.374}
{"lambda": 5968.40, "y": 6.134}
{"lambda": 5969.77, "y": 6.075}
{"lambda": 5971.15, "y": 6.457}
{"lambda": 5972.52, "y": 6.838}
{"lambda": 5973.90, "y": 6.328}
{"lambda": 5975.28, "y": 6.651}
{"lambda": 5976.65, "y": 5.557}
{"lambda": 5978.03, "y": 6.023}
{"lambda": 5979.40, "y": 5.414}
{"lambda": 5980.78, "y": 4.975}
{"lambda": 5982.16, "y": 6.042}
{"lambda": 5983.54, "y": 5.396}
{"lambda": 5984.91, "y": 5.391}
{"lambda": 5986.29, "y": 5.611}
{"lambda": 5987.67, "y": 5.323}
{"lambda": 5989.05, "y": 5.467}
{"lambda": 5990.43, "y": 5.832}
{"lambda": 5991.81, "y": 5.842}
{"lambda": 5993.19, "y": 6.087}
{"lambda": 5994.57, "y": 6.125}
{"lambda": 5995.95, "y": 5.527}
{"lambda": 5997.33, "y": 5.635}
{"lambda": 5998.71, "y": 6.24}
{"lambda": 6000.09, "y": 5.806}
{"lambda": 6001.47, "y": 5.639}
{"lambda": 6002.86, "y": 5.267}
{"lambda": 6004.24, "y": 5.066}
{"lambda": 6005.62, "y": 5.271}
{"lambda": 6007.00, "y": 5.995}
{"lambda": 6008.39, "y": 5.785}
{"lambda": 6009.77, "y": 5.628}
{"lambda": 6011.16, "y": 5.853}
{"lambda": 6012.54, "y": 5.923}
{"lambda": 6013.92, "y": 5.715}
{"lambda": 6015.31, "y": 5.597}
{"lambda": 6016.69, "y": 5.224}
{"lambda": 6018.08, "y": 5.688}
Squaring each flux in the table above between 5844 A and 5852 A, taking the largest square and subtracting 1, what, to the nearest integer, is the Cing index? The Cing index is 40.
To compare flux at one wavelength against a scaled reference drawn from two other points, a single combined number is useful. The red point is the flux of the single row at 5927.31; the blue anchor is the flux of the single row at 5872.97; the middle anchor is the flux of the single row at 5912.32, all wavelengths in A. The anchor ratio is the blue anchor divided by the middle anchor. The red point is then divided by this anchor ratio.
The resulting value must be 6.1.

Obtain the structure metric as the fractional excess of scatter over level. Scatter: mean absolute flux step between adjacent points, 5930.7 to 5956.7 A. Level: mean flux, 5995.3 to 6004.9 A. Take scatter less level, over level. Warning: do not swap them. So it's -0.920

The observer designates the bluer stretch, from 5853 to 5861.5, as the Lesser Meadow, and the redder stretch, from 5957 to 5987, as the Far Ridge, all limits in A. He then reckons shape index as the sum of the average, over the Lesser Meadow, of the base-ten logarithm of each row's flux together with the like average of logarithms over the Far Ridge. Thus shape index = 1.49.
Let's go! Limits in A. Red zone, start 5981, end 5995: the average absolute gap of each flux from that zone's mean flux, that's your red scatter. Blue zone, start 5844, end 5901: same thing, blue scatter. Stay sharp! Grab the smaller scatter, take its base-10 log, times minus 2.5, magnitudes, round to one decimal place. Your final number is 1.4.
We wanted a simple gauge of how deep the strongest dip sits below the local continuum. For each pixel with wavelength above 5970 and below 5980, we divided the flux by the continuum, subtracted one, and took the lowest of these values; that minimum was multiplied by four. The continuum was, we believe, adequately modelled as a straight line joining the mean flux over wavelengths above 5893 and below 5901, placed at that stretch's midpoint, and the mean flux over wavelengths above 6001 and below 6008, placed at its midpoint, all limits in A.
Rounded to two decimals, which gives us 0.12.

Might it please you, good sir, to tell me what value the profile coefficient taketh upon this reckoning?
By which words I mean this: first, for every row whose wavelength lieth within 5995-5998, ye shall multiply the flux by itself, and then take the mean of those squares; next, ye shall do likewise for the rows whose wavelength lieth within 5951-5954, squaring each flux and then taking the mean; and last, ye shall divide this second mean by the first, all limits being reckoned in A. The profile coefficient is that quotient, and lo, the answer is 0.87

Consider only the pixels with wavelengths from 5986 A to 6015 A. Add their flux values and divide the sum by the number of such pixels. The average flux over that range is 5.70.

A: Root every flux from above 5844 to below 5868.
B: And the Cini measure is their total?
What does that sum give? 43.0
